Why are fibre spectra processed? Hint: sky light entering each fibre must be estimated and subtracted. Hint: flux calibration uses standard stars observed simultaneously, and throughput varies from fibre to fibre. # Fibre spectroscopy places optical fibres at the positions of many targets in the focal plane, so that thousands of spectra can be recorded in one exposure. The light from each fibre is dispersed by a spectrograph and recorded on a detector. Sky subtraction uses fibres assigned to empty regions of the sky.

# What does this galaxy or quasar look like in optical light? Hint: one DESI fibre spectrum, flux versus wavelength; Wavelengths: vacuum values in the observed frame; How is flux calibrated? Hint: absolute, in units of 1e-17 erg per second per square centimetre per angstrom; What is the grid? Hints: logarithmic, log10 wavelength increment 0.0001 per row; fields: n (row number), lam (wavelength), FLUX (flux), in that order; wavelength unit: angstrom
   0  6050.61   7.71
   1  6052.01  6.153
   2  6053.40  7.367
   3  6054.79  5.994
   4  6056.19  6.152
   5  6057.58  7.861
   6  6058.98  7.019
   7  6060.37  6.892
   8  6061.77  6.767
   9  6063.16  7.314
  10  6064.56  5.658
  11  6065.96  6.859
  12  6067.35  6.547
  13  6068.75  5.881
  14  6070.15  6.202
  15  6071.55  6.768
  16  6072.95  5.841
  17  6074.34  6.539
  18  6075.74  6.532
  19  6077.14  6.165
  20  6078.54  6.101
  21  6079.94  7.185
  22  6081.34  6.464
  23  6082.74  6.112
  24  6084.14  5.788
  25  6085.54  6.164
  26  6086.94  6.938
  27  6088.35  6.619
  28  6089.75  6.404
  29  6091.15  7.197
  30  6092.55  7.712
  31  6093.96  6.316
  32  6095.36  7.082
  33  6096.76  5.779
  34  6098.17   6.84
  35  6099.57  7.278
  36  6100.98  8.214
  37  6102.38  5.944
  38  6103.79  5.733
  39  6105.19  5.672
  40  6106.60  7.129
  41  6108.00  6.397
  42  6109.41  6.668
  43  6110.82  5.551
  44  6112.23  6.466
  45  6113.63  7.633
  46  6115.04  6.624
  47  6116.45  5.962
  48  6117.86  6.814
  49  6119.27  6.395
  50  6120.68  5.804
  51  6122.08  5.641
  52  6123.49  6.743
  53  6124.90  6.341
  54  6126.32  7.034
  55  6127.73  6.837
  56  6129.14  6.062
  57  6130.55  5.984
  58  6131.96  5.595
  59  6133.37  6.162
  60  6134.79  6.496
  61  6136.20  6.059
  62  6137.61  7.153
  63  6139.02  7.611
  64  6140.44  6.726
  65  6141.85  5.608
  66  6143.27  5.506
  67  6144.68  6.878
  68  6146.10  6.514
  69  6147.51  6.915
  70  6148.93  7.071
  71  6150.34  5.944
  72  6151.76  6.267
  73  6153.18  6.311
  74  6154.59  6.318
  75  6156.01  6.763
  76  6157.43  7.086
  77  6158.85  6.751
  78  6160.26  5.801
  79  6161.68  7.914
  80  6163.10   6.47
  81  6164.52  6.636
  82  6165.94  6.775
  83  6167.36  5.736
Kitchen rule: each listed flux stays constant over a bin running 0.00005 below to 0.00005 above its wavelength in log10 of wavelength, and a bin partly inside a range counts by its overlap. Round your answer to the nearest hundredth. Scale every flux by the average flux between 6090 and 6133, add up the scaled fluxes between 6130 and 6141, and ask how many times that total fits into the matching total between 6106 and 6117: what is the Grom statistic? 1.01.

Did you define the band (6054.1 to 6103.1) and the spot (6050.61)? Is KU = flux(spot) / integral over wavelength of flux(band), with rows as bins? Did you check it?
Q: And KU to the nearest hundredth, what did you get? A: 0.02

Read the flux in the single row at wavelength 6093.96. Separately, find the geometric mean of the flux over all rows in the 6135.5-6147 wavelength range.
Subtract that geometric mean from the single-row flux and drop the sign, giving 0.2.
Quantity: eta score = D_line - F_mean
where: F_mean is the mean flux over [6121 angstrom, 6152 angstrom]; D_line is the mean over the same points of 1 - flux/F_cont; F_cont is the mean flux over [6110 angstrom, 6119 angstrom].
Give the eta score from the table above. -6.40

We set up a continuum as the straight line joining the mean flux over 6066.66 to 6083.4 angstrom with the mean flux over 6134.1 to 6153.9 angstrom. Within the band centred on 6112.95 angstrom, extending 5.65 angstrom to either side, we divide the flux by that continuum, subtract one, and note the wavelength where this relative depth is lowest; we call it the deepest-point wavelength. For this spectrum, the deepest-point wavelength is 6110.82 angstrom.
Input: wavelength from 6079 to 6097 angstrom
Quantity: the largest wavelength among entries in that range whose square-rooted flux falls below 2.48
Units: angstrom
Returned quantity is 6096.76 angstrom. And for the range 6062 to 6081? 6078.54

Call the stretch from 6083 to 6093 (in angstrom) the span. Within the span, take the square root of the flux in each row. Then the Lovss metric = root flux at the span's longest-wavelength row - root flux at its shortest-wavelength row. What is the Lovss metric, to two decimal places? 0.37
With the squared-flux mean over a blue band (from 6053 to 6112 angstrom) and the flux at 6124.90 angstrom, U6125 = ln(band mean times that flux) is 5.62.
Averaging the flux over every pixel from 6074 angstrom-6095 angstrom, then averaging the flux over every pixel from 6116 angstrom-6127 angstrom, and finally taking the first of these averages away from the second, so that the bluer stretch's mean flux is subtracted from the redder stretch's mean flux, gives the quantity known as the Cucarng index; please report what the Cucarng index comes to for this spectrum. -0.21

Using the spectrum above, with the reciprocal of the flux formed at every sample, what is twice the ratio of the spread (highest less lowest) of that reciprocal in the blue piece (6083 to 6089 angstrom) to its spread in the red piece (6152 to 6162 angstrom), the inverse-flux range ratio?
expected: 1.2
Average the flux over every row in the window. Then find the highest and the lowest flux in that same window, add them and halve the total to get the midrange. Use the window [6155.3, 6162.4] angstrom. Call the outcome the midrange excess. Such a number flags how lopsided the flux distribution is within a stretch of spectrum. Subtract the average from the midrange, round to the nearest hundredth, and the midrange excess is -0.01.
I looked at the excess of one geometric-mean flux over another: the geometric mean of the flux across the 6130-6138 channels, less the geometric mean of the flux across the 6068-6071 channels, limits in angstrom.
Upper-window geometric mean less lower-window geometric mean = 0.2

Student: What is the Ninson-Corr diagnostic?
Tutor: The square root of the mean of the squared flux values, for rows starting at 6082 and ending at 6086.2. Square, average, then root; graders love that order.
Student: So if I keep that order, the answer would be 6.0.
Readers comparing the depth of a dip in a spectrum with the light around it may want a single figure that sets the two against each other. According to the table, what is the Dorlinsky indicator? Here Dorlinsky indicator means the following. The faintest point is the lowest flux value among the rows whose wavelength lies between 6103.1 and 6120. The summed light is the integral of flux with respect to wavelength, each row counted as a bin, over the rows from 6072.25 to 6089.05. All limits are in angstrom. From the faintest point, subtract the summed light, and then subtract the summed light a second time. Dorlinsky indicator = -209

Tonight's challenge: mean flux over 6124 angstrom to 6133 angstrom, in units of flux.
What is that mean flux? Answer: 6.31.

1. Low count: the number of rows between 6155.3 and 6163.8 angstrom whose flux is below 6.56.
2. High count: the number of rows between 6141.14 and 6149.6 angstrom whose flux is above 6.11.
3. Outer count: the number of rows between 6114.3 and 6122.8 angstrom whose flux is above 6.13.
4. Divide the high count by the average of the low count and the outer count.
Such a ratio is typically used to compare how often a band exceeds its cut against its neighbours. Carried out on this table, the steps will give 1.6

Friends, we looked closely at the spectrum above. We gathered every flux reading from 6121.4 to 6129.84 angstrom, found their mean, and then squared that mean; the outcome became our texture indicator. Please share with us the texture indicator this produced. 41.5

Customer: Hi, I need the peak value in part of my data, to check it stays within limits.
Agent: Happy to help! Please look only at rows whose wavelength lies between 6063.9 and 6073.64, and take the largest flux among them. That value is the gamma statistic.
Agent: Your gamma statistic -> 6.859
